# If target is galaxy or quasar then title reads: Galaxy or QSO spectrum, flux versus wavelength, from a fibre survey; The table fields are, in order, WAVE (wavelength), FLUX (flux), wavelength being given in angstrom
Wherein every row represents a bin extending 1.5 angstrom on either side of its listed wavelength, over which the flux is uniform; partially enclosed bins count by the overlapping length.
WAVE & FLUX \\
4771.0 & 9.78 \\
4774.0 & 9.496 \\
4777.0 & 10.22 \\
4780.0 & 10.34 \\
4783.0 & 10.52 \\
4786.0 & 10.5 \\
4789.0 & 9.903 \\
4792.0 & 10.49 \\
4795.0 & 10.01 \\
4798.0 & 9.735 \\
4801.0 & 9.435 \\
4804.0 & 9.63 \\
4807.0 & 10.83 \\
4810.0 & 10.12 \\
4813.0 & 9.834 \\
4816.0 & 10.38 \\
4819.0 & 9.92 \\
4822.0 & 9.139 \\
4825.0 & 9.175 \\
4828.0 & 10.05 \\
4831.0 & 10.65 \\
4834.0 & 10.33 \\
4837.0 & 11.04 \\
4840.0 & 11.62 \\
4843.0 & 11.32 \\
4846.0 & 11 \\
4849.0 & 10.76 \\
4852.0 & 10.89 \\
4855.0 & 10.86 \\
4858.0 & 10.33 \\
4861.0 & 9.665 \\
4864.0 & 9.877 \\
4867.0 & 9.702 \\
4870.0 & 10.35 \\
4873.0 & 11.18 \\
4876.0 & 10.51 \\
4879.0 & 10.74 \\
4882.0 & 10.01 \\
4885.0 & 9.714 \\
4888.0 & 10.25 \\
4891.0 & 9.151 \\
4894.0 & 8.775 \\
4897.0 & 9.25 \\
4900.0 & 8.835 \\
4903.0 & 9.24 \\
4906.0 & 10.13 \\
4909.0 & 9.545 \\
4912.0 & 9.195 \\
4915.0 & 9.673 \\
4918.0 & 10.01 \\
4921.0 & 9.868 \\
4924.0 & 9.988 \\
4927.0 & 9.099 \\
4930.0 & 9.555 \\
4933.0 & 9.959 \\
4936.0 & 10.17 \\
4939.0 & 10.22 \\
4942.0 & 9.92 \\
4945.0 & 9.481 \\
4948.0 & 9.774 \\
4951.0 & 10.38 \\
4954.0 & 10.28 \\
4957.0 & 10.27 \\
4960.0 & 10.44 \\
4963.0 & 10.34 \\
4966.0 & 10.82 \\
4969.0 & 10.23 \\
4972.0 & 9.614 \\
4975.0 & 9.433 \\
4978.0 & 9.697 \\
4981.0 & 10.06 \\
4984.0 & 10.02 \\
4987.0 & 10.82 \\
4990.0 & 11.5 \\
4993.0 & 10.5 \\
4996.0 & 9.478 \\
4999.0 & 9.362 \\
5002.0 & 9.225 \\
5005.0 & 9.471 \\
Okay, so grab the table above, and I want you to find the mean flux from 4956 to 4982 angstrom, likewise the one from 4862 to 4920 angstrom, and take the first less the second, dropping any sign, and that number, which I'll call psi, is 0.30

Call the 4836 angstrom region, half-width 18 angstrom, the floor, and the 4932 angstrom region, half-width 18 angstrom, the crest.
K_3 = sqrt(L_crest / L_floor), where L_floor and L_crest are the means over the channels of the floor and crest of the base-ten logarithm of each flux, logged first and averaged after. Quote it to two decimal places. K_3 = 0.99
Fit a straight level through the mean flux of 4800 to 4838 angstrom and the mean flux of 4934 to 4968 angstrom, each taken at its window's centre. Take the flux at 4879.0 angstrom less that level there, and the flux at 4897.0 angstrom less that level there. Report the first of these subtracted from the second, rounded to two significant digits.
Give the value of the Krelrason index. -1.5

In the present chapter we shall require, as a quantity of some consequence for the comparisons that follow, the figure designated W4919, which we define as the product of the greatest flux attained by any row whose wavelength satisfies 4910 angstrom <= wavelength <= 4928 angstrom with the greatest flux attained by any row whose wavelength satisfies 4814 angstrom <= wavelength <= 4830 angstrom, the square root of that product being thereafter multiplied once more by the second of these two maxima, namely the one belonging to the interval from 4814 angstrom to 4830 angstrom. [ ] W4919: 106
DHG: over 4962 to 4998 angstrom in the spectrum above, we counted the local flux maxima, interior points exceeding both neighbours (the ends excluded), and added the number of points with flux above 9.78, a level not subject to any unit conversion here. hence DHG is 11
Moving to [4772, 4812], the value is 12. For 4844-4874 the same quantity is 10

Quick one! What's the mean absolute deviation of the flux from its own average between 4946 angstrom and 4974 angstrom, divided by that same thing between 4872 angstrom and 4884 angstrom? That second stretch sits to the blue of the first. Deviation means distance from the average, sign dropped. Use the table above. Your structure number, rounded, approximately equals 0.70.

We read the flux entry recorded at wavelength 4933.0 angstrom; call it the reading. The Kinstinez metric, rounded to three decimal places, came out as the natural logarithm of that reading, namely 2.298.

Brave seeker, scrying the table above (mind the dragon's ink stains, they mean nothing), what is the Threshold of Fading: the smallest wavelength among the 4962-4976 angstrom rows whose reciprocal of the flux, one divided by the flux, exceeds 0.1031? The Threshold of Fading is 4972.0 angstrom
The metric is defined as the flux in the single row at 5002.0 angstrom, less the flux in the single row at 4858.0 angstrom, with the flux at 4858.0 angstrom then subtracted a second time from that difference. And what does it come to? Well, -11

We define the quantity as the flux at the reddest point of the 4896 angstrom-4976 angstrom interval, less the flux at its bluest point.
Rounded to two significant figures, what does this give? 0.18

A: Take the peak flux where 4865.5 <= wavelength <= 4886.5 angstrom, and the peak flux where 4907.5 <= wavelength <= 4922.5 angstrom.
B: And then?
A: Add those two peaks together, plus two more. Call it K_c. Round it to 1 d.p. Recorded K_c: 23.2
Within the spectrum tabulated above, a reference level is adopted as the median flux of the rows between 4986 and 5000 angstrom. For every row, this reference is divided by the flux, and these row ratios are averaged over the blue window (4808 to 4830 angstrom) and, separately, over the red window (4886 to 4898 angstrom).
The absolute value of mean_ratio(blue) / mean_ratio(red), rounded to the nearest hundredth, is 0.95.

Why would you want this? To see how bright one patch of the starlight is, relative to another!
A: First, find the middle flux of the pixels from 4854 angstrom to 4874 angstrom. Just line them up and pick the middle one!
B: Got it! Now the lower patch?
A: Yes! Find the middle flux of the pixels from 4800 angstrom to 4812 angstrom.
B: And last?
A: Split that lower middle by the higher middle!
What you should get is 0.96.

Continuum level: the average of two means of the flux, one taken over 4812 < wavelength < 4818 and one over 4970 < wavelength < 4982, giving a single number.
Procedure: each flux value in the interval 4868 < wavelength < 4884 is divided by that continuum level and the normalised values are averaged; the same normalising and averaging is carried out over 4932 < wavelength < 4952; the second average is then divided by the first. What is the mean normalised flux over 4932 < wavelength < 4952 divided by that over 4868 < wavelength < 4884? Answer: 0.95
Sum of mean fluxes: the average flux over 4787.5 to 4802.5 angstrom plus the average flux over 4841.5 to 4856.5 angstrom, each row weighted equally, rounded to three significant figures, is 20.9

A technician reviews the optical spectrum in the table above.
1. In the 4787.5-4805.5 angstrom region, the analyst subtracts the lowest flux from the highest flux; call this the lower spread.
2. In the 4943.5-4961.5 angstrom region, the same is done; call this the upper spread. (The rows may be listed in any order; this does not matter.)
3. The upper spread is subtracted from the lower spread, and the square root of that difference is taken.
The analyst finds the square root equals 0.3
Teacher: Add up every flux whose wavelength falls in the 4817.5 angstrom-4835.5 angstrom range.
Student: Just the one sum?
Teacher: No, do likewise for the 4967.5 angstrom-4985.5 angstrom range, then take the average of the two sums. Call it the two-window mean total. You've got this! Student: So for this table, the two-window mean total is 59.2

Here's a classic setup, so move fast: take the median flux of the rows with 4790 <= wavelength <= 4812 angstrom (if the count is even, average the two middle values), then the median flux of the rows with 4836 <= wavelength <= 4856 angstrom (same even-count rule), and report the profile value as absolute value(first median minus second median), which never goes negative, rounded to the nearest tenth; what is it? 1.0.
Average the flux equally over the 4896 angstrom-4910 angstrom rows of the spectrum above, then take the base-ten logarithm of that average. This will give 0.973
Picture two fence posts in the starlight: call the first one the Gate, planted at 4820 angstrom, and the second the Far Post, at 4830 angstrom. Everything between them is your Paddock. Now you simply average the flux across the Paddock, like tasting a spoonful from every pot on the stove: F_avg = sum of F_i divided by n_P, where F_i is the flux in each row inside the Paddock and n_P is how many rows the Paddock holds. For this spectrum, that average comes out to 9.5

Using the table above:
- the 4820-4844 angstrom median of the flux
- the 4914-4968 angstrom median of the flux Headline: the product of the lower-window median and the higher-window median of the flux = 105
